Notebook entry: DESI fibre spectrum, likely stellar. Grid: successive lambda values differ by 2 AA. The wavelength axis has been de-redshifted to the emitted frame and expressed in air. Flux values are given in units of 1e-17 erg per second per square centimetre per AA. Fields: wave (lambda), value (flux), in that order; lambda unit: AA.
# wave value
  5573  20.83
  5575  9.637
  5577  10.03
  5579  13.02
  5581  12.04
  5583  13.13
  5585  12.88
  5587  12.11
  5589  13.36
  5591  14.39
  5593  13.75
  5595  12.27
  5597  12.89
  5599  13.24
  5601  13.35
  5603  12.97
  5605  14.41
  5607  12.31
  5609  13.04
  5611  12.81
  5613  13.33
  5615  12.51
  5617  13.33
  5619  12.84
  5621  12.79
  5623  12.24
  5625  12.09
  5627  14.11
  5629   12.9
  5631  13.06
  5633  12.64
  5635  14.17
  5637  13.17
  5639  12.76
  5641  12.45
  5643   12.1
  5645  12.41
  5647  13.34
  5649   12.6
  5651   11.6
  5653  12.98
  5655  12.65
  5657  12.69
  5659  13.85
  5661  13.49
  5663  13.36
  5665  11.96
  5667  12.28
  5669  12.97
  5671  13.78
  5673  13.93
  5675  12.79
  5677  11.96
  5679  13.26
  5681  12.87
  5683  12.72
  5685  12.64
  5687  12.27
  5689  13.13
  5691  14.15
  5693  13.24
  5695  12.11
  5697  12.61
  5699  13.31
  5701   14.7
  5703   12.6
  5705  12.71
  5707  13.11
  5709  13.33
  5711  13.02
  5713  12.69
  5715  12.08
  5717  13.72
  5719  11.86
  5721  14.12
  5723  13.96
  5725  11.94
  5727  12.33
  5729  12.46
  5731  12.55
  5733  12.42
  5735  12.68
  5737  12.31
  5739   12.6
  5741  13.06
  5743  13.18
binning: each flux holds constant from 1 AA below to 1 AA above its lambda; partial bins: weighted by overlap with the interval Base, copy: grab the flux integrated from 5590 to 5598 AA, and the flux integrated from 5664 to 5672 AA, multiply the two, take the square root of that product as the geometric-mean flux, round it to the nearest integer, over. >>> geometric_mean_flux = 104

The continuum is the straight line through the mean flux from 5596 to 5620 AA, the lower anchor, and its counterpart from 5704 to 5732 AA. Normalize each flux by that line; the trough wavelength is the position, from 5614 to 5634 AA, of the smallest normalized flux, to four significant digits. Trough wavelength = 5625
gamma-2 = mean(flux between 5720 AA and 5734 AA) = 12.8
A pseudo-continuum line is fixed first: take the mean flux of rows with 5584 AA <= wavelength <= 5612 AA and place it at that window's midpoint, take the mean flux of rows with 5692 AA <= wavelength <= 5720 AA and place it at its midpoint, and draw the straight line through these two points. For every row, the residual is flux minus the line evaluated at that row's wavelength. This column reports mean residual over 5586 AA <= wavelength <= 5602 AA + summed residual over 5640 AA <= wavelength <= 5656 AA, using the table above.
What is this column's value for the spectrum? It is -4.1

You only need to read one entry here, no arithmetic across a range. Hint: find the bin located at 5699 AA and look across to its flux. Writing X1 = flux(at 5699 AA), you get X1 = 13.31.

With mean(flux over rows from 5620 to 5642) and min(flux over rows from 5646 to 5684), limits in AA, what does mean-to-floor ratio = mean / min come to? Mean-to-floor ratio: 1.12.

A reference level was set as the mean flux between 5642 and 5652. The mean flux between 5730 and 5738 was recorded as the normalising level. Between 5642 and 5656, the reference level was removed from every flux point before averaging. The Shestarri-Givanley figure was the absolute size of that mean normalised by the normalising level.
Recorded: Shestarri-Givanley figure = 0.01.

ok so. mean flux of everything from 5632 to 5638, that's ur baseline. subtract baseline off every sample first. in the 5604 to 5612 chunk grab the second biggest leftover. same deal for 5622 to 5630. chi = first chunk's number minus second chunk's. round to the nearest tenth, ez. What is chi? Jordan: 0.1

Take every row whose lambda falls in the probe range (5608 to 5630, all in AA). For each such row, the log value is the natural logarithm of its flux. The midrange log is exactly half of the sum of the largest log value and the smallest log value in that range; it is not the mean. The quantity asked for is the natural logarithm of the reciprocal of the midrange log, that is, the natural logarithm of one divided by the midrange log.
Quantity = -0.944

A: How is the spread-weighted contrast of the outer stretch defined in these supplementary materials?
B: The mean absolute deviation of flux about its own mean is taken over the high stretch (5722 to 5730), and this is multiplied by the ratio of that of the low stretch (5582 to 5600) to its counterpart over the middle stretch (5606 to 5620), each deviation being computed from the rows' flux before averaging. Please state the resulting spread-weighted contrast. 1.1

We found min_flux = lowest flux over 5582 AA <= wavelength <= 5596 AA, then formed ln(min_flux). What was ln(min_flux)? 2.49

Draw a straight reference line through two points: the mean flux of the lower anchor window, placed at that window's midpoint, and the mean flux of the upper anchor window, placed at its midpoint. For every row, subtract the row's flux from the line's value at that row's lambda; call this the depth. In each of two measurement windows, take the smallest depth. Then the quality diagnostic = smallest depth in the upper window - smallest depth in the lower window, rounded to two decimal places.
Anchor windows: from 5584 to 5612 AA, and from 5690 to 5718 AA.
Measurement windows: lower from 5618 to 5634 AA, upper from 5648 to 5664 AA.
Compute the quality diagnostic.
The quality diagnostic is 0.25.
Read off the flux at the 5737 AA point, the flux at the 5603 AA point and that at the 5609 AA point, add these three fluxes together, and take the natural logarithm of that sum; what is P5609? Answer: 3.65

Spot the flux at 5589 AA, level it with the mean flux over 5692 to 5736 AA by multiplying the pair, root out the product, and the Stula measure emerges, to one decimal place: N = 13.1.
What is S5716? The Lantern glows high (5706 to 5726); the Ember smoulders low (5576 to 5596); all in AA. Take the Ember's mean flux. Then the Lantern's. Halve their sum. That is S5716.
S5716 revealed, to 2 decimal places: 12.84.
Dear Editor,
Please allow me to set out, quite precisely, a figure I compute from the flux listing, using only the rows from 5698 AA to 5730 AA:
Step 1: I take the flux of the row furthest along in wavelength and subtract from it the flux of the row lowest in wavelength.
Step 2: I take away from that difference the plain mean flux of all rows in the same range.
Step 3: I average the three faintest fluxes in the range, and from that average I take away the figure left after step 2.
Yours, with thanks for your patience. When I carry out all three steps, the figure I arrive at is 25.8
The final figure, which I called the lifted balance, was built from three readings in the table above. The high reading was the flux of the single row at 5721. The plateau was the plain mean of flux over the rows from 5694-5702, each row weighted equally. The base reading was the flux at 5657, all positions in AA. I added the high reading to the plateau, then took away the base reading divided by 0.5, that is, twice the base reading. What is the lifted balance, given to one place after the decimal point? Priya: 1.9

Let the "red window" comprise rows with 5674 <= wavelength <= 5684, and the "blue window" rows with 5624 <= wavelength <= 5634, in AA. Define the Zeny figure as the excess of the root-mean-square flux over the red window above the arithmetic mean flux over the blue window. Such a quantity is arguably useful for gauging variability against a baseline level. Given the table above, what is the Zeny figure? -0.23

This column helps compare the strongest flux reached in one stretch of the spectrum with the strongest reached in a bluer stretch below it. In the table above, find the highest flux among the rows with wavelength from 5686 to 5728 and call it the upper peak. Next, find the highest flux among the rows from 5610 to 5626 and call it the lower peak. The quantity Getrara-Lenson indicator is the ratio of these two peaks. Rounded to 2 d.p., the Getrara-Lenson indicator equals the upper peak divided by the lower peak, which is 1.10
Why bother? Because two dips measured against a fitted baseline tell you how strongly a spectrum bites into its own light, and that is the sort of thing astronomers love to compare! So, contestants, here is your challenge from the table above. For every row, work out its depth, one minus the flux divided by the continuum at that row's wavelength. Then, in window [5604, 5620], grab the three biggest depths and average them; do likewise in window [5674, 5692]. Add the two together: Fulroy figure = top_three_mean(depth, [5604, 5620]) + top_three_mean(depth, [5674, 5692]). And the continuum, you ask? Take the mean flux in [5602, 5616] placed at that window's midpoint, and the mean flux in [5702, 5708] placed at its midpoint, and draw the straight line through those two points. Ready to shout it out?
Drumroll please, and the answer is 0.083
